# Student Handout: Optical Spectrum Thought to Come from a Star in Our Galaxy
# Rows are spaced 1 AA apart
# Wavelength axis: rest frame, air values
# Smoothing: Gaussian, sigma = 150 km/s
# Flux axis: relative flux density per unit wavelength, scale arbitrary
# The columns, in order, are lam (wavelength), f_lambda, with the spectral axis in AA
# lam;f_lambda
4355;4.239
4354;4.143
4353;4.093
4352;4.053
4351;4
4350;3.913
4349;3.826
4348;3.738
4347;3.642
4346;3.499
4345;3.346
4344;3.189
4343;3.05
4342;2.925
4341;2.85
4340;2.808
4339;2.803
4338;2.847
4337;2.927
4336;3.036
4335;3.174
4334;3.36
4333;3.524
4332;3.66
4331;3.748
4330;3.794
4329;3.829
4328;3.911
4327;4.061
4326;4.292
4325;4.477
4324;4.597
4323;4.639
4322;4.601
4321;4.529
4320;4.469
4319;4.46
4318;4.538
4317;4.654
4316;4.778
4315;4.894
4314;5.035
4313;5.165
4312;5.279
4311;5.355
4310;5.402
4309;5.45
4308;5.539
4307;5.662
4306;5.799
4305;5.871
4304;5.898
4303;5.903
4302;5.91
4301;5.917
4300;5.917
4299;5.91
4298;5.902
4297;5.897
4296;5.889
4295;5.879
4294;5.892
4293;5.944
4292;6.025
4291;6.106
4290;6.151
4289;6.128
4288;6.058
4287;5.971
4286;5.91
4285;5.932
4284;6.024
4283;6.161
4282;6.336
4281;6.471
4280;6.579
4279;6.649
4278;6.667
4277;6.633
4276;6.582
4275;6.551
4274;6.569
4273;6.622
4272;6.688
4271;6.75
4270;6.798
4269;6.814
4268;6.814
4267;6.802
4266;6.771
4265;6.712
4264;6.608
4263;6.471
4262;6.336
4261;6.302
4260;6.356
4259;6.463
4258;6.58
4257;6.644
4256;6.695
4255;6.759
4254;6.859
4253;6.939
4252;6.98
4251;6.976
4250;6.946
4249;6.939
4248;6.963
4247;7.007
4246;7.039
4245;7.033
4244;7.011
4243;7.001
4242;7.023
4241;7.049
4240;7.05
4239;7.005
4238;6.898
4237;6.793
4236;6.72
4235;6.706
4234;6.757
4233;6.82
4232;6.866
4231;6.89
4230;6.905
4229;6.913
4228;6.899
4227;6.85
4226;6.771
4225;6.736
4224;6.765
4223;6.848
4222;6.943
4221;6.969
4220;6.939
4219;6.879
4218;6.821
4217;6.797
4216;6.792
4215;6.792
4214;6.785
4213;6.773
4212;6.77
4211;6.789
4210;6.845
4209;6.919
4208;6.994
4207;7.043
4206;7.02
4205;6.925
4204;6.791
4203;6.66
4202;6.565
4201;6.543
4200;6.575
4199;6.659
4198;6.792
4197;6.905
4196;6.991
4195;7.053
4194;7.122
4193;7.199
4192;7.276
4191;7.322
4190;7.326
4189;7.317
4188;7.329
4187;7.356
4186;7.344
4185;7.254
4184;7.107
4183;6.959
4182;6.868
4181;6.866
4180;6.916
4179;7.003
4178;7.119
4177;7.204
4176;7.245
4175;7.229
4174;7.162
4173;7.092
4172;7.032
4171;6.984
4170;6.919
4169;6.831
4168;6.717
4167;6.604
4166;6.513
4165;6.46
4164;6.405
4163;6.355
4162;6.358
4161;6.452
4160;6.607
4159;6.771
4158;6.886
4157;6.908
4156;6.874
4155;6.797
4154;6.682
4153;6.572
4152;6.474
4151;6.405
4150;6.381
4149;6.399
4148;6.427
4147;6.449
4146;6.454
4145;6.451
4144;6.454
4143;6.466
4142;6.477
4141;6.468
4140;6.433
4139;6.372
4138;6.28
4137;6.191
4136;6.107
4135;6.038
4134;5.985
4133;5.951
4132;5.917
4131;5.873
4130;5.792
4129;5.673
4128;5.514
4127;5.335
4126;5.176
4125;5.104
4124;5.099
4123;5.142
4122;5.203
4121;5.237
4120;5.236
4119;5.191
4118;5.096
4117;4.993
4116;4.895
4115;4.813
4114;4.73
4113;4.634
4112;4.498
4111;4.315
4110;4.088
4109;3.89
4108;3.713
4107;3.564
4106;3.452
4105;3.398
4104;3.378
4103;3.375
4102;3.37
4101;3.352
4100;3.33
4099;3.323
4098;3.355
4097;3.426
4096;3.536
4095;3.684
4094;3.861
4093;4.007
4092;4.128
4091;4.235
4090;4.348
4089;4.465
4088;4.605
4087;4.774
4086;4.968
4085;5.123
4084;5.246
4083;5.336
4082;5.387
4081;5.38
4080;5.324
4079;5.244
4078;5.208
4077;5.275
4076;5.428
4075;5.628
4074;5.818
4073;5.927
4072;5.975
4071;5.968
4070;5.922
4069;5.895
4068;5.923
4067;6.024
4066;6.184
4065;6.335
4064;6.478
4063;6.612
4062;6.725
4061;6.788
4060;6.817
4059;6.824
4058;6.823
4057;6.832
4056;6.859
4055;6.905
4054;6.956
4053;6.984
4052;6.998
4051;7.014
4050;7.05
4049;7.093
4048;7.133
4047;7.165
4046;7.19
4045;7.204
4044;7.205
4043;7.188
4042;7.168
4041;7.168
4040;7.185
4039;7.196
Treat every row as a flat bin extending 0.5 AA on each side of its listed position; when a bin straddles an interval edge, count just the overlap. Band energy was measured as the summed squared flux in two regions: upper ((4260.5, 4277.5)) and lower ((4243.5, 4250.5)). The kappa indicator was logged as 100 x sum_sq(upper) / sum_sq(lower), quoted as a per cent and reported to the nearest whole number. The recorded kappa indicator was 219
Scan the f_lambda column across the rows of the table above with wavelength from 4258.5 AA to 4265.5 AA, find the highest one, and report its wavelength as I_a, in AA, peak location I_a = 4265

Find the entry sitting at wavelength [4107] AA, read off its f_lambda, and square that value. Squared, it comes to 13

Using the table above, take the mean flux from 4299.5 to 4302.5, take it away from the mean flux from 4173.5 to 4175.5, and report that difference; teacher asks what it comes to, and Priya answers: 1.3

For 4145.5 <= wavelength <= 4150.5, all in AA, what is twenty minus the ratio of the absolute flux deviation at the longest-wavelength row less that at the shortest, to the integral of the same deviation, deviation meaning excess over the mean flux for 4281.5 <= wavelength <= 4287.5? 20.0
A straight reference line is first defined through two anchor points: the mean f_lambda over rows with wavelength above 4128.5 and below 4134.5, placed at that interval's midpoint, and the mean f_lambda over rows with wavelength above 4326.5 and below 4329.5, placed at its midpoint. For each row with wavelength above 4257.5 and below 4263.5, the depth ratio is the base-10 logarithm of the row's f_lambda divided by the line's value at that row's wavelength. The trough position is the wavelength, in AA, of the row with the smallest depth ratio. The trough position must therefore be 4261 AA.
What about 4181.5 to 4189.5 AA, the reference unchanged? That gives 4182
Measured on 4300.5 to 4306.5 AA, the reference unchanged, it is 4306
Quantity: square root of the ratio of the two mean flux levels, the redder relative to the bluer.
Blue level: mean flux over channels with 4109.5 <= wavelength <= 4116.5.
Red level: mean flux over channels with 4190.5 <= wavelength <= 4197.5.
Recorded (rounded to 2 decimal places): 1.25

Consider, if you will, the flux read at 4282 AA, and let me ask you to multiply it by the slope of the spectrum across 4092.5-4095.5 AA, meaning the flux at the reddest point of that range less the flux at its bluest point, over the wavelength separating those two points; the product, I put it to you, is -1.02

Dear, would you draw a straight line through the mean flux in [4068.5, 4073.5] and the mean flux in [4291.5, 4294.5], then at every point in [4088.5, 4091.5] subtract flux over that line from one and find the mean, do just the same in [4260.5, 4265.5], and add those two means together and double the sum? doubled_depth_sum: 0.36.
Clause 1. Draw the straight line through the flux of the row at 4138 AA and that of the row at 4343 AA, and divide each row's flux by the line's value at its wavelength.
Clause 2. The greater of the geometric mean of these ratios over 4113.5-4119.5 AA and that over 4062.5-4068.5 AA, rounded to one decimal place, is 0.8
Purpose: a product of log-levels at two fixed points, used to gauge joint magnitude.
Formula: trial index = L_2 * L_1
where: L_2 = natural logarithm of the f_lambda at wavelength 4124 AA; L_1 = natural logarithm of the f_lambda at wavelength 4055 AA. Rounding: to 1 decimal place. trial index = 3.1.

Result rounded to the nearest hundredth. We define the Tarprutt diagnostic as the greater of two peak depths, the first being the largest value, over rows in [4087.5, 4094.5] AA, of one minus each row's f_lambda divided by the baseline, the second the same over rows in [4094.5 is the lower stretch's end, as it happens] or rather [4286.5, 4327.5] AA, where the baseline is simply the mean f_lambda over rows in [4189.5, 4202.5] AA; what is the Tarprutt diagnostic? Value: 0.44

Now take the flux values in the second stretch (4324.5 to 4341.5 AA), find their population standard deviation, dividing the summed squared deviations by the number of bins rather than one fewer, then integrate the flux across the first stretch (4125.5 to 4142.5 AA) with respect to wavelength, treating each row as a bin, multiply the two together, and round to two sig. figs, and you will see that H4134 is 54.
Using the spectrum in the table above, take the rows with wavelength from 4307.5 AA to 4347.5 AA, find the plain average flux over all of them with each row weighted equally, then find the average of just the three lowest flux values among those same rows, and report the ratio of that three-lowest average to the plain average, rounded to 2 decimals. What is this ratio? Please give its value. 0.70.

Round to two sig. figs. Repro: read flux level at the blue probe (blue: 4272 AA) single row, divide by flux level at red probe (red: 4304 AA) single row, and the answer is 1.1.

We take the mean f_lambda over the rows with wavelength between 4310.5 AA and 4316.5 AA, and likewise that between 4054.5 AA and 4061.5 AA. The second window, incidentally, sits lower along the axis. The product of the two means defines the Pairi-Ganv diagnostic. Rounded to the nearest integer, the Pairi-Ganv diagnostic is 35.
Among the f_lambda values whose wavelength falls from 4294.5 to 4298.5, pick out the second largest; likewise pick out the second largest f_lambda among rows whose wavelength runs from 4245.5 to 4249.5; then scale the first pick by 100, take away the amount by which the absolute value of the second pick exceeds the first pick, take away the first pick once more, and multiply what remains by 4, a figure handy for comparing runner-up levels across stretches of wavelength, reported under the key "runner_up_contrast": 2331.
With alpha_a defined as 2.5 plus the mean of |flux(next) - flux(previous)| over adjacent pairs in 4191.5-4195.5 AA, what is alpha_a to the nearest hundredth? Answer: 2.57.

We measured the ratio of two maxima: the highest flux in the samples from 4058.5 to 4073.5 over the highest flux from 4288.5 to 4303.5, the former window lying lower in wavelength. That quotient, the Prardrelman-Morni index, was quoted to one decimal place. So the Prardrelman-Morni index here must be 1.1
